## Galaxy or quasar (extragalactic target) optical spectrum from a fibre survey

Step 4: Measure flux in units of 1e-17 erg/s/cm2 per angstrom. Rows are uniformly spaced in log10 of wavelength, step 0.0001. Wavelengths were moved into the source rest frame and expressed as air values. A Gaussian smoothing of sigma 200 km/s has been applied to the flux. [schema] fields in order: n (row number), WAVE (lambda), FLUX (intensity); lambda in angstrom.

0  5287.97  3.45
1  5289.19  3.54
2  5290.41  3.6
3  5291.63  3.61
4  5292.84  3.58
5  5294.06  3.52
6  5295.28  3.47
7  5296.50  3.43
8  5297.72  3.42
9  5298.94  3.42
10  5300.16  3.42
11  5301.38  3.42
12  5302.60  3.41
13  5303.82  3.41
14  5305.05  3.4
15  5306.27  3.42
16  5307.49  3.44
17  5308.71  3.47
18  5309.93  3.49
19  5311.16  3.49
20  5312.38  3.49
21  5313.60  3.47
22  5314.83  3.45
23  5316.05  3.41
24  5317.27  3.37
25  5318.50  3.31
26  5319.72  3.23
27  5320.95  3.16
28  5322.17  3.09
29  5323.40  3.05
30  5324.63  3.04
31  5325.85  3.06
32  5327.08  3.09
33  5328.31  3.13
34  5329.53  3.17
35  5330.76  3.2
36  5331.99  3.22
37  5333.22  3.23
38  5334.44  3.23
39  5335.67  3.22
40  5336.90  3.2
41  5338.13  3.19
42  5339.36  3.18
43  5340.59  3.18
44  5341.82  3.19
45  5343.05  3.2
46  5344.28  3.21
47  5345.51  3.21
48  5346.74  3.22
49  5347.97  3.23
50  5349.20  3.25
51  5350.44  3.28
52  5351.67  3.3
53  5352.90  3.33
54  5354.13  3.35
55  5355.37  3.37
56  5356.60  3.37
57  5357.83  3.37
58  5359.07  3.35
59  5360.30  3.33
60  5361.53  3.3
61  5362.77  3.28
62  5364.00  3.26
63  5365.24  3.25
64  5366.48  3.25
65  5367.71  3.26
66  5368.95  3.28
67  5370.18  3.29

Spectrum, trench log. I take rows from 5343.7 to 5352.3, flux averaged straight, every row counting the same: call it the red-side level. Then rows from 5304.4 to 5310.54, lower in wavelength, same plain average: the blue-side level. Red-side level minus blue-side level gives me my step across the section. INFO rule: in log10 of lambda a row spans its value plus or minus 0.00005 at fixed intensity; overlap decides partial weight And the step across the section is -0.20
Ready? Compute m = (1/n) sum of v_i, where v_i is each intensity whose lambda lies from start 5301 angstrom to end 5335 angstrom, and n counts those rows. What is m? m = 3.30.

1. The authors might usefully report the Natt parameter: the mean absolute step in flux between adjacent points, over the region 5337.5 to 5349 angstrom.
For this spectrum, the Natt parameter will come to 0.0075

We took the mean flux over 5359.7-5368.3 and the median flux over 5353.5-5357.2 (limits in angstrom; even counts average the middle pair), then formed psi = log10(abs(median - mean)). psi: -1.0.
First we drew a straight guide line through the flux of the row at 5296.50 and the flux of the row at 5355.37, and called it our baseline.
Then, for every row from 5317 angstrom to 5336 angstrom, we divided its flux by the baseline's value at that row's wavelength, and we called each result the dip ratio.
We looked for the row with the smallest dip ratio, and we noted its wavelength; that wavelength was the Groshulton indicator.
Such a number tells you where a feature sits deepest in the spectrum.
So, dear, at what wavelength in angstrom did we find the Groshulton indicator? 5324.63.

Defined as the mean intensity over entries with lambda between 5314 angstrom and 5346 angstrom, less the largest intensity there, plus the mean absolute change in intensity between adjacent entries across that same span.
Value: -0.22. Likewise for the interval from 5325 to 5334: -0.04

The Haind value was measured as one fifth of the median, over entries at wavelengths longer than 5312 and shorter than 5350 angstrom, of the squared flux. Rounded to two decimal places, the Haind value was 2.06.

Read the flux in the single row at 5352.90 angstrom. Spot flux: 3.33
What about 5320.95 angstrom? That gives 3.16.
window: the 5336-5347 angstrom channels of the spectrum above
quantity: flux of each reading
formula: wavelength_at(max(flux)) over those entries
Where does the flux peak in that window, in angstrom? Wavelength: 5346.74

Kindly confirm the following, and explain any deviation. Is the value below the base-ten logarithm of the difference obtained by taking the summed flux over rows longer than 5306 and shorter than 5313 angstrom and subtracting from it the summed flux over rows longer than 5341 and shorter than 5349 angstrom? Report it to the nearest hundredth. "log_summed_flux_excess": 0.19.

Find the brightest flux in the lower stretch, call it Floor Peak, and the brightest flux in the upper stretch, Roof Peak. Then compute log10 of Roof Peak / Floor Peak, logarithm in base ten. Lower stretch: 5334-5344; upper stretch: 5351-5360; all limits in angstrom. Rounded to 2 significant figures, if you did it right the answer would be 0.018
